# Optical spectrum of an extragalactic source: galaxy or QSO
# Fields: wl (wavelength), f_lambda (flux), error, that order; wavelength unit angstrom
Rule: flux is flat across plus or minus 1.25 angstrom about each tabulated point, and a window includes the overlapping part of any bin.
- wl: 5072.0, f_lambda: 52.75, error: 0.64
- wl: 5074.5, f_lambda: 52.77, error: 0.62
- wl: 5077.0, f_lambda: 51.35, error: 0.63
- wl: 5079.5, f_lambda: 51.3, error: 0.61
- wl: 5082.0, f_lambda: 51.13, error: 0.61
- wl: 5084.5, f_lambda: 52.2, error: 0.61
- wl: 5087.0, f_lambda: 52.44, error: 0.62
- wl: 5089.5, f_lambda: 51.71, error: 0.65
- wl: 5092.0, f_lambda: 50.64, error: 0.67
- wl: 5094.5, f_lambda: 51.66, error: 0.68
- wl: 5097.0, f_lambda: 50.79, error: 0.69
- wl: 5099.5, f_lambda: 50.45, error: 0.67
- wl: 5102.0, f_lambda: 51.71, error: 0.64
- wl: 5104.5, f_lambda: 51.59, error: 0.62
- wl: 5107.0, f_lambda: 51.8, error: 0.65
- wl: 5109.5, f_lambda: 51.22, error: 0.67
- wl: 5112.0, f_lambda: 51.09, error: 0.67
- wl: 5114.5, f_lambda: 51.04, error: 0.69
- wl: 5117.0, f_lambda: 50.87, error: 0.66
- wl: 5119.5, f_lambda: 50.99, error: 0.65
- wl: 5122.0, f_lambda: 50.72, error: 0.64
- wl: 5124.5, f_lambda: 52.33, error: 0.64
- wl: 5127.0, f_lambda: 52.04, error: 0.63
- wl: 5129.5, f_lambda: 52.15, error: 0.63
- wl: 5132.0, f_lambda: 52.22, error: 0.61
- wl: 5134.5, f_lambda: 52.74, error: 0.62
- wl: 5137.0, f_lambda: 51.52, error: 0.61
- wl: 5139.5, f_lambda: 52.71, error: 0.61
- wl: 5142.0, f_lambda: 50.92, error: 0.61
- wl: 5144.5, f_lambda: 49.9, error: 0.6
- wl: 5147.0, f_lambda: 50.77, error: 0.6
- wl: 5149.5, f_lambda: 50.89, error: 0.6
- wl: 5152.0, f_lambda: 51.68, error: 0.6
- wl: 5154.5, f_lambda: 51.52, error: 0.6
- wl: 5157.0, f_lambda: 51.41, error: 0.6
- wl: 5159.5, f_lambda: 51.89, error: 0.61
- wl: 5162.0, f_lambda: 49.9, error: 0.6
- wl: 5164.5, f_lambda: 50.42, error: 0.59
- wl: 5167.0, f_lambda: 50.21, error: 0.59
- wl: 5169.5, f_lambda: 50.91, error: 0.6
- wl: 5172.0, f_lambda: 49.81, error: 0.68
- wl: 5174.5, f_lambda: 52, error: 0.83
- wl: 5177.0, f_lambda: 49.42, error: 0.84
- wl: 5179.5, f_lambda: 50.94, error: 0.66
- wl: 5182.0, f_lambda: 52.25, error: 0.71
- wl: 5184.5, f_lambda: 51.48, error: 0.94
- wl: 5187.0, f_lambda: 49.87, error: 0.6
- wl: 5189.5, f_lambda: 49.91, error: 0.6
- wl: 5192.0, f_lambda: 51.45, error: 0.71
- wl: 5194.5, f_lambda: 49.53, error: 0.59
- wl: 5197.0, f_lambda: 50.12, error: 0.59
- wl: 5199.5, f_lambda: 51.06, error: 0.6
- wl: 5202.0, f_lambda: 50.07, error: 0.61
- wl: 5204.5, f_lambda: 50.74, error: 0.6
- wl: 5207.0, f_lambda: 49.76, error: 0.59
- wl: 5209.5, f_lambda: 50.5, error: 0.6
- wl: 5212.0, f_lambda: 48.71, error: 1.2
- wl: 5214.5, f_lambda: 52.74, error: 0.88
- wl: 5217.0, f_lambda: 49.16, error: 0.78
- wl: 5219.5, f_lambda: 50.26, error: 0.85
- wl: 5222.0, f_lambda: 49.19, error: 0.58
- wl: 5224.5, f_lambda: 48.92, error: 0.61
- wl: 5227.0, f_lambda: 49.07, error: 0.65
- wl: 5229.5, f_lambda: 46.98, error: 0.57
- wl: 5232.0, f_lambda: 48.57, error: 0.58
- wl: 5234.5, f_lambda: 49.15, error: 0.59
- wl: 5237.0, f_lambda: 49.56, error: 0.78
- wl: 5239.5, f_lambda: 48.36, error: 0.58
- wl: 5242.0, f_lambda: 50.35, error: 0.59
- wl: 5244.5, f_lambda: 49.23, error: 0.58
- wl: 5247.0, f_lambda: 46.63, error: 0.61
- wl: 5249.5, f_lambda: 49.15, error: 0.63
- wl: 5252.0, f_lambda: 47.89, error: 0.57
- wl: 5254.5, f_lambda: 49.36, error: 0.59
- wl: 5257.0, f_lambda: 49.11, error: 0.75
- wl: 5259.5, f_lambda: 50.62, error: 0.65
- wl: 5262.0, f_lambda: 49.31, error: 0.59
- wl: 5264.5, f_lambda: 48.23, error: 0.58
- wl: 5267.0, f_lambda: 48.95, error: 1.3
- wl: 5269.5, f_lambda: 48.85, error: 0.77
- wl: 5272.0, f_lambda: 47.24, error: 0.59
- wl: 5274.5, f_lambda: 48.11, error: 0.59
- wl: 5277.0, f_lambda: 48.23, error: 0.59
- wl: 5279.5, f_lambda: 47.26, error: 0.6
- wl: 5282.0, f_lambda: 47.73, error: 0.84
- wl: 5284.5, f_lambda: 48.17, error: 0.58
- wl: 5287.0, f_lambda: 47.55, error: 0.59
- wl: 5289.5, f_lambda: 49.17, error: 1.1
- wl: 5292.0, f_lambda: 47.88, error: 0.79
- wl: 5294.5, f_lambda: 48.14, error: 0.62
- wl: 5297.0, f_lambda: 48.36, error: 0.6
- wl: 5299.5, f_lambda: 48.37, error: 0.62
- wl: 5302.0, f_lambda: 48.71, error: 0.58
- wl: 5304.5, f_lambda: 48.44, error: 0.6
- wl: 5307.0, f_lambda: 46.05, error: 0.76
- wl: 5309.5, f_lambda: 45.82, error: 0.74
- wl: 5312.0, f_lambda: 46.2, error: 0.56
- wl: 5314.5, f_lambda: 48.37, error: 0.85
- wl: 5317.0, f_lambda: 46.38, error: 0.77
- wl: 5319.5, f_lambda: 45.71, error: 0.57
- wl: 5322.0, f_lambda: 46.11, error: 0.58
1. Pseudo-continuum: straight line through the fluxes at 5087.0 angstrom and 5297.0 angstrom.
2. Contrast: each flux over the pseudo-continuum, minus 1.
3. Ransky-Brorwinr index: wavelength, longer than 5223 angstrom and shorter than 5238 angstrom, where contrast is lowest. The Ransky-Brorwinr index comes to 5229.5 angstrom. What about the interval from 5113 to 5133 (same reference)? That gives 5122.0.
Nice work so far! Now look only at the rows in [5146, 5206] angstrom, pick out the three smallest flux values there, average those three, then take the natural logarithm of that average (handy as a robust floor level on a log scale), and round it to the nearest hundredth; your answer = 3.90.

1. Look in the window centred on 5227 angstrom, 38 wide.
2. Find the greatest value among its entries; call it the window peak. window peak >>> 52.74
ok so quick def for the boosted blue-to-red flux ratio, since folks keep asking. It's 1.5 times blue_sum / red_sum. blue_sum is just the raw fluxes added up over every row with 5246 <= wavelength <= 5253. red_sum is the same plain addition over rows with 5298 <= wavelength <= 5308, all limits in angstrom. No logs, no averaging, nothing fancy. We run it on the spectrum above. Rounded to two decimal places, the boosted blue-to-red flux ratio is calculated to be 1.12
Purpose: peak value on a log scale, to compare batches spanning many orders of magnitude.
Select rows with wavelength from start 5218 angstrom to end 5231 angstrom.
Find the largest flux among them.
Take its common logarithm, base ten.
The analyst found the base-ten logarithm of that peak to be 1.701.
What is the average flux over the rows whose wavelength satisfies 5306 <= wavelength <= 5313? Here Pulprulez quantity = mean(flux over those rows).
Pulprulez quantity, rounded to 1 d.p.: 46.0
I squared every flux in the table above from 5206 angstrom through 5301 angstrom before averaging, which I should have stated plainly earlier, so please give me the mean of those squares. 2384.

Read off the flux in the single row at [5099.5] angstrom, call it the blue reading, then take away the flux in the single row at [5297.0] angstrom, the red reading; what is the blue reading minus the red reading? 2.1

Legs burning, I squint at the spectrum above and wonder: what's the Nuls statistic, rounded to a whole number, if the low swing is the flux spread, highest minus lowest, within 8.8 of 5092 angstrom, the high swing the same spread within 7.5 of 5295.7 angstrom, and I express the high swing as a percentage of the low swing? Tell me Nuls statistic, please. 65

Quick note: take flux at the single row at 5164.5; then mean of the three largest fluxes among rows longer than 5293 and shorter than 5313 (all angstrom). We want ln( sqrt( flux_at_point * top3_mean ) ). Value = 3.90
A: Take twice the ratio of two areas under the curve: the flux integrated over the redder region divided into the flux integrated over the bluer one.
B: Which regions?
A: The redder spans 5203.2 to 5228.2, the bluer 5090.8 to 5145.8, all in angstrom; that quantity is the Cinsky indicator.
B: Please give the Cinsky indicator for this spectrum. 4.5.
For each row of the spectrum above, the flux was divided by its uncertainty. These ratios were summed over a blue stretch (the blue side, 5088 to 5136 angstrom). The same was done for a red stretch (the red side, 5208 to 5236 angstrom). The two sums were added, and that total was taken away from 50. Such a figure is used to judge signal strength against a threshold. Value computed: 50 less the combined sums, -2250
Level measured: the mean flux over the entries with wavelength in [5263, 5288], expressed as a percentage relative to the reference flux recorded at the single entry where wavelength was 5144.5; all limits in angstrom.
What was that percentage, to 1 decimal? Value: 96.3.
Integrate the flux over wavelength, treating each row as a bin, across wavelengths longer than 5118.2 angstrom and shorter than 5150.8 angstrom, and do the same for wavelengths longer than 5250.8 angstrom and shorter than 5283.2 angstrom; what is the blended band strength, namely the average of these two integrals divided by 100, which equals 16.26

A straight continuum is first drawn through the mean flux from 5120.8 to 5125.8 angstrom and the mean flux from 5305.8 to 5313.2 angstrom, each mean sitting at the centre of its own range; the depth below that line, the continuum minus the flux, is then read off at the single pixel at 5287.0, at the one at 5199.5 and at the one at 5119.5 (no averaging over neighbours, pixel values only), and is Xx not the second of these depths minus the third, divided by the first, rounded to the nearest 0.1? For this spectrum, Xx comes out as 2.8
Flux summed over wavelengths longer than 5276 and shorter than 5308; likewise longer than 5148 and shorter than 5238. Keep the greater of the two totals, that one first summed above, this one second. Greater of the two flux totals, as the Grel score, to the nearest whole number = 1810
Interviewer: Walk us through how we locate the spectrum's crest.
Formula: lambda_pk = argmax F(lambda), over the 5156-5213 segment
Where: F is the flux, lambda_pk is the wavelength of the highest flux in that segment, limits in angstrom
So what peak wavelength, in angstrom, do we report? 5182.0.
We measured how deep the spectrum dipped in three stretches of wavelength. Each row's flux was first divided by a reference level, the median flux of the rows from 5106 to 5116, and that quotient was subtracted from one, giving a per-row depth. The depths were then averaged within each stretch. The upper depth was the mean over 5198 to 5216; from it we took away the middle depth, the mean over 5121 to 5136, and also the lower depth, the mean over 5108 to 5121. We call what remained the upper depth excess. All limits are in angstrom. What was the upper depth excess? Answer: 0.028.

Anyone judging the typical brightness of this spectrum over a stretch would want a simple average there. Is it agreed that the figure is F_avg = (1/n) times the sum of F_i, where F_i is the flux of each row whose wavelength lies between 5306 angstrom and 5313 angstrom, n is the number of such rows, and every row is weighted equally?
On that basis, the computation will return 46.0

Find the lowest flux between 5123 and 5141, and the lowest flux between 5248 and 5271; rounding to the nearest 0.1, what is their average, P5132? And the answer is 49.7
